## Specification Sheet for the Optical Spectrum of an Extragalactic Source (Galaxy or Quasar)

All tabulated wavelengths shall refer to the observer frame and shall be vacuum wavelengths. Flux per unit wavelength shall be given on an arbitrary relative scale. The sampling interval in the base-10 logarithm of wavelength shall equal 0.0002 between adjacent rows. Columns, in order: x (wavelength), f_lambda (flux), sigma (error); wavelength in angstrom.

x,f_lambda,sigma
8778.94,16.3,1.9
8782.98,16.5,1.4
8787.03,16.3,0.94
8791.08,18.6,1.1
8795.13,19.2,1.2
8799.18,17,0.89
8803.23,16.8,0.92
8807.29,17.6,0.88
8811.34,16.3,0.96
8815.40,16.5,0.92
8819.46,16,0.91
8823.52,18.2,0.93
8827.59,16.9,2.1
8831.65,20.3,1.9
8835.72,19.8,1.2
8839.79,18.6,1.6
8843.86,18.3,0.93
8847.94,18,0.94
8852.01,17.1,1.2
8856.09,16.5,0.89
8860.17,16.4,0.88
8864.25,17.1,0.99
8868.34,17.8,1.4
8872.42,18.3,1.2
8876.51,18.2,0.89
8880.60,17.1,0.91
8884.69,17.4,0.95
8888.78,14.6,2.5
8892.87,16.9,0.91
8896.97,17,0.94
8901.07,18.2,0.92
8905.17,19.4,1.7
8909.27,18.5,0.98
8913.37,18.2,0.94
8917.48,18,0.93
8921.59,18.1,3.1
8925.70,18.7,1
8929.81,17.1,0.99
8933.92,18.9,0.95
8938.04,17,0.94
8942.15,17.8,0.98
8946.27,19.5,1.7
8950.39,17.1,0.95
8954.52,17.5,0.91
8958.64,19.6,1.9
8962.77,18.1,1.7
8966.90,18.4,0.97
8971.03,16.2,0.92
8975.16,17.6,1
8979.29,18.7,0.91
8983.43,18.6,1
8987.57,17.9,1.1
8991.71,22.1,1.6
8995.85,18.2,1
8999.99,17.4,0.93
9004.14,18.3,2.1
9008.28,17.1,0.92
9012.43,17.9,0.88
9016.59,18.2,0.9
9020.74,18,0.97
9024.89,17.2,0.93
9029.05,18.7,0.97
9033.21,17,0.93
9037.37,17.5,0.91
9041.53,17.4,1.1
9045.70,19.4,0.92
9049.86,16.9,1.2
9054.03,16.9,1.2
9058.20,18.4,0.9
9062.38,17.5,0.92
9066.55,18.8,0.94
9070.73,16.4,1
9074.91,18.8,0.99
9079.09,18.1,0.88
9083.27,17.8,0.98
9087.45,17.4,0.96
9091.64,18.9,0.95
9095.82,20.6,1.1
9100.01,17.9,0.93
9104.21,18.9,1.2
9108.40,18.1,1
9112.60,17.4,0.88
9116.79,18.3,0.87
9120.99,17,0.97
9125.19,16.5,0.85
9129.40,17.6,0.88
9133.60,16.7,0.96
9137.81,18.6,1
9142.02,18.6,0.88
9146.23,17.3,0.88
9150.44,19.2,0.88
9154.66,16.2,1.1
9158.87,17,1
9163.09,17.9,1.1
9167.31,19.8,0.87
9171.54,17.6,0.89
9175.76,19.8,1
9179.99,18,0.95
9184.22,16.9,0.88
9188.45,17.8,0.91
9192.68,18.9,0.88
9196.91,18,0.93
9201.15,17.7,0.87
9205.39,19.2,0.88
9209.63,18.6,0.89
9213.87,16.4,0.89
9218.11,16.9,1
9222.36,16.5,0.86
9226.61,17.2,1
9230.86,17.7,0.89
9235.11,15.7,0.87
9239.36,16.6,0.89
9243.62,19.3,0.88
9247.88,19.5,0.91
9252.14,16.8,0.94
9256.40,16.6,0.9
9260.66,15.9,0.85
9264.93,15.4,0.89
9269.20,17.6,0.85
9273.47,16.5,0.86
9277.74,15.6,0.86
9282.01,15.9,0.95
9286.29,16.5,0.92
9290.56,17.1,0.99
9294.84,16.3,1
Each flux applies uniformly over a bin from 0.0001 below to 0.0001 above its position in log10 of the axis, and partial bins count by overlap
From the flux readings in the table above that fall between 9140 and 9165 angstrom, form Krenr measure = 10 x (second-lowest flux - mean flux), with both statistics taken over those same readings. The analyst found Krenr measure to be -7.0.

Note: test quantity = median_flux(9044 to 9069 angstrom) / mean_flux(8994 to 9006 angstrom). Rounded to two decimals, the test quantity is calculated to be 1.00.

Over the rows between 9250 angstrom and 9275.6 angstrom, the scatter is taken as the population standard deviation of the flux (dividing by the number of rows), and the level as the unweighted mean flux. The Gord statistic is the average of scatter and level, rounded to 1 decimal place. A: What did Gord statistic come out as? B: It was 8.6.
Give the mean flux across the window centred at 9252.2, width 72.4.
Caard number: 16.8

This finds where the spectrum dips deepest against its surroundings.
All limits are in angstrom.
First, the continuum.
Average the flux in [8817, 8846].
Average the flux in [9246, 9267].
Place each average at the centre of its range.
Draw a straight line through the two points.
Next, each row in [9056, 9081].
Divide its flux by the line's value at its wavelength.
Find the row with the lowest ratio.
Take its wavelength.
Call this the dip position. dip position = 9070.73 angstrom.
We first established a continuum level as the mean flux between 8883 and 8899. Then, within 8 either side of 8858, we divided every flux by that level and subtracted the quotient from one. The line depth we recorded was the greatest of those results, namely 0.00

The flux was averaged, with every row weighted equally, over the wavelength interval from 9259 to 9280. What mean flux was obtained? 16.2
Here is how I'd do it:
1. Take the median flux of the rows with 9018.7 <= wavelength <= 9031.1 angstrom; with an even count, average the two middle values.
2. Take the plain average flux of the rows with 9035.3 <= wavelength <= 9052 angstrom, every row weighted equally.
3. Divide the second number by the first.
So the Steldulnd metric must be 0.99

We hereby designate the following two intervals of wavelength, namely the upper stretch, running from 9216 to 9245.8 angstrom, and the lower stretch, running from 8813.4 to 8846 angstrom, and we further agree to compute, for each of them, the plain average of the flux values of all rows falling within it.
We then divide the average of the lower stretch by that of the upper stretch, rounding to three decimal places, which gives 1.055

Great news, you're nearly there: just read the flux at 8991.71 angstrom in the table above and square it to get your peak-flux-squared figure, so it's 488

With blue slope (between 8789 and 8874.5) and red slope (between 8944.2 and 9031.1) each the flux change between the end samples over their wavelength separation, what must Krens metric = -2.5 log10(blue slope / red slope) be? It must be 1.0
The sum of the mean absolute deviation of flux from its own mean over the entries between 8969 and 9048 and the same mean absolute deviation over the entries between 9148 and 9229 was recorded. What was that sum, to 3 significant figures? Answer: 1.70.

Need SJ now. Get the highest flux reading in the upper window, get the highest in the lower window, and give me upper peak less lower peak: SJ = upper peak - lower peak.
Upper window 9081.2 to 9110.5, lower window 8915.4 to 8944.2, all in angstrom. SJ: 1.7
